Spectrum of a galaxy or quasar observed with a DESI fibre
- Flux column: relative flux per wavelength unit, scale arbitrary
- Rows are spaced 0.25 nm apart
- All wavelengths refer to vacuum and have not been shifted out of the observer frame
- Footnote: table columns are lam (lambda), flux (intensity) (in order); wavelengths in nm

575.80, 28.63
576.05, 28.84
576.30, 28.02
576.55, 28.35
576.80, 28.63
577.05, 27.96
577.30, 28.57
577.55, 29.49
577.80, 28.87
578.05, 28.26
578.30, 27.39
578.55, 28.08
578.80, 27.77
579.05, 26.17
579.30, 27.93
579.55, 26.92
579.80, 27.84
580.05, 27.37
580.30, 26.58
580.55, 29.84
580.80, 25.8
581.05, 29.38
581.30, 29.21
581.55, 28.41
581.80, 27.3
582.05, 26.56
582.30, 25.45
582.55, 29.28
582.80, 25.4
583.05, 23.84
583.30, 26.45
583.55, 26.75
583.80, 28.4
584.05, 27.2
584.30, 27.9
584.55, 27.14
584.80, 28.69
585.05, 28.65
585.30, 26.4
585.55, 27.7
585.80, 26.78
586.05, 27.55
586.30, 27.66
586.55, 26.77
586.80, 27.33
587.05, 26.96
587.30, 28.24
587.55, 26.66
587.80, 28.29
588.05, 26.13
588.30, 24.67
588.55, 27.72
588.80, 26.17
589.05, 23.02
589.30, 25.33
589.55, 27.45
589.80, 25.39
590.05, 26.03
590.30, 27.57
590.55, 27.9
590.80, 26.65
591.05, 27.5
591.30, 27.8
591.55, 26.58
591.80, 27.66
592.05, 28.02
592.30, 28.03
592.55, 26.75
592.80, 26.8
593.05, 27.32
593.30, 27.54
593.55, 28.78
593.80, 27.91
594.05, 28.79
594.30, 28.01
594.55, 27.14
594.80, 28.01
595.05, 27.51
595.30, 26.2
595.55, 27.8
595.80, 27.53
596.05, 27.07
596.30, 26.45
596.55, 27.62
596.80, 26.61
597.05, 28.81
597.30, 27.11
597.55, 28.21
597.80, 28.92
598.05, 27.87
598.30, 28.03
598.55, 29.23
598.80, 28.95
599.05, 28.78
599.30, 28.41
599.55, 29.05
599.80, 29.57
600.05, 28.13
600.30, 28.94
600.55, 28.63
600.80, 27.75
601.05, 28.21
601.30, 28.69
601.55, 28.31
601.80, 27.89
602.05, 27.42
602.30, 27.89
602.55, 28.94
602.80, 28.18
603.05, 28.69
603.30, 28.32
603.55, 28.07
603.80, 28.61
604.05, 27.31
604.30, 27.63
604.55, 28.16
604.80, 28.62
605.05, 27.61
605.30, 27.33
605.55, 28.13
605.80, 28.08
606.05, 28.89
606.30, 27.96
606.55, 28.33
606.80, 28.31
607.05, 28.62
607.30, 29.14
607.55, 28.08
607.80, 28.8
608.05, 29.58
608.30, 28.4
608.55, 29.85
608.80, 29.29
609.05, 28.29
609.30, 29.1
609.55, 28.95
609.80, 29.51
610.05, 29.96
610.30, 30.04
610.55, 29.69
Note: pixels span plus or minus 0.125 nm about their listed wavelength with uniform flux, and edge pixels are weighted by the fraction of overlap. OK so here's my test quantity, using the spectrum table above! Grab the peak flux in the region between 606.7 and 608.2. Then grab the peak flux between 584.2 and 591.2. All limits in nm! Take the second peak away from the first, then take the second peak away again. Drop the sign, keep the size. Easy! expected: 27.8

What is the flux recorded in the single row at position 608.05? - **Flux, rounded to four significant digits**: 29.58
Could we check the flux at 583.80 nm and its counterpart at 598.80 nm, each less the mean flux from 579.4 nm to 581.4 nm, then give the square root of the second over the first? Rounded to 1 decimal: 1.4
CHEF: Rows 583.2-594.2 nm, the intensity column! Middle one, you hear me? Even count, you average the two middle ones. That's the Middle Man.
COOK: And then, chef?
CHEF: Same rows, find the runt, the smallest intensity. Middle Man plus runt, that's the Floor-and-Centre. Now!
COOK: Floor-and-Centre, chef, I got 50.4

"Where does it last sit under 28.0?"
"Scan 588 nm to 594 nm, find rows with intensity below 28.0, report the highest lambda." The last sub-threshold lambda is 593.80 nm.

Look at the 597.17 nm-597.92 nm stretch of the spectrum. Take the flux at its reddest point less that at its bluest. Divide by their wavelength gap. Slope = 3.6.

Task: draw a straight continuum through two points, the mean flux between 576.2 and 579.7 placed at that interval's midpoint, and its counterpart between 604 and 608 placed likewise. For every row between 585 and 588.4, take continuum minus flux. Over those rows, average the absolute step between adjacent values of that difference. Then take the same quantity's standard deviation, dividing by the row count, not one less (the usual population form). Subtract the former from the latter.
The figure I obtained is -0.18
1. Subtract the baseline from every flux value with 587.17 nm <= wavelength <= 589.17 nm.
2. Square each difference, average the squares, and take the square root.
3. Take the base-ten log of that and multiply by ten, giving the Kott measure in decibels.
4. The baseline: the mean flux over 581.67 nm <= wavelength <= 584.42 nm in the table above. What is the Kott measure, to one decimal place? 2.4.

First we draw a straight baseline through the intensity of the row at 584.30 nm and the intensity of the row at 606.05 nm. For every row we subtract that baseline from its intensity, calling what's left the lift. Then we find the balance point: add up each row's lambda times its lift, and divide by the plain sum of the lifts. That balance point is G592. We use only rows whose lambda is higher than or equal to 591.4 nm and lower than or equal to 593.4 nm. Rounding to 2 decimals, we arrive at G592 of 592.44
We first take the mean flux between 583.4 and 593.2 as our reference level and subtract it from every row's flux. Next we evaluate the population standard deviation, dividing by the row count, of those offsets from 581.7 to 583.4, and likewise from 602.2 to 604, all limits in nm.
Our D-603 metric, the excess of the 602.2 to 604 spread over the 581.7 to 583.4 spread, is -1.2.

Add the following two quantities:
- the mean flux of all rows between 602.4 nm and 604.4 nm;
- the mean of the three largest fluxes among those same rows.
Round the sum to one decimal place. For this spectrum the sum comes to 57.0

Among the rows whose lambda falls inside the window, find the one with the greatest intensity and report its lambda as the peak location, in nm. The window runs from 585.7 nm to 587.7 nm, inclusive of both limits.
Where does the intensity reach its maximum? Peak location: 587.30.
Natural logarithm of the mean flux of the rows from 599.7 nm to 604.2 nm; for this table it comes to 3.34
